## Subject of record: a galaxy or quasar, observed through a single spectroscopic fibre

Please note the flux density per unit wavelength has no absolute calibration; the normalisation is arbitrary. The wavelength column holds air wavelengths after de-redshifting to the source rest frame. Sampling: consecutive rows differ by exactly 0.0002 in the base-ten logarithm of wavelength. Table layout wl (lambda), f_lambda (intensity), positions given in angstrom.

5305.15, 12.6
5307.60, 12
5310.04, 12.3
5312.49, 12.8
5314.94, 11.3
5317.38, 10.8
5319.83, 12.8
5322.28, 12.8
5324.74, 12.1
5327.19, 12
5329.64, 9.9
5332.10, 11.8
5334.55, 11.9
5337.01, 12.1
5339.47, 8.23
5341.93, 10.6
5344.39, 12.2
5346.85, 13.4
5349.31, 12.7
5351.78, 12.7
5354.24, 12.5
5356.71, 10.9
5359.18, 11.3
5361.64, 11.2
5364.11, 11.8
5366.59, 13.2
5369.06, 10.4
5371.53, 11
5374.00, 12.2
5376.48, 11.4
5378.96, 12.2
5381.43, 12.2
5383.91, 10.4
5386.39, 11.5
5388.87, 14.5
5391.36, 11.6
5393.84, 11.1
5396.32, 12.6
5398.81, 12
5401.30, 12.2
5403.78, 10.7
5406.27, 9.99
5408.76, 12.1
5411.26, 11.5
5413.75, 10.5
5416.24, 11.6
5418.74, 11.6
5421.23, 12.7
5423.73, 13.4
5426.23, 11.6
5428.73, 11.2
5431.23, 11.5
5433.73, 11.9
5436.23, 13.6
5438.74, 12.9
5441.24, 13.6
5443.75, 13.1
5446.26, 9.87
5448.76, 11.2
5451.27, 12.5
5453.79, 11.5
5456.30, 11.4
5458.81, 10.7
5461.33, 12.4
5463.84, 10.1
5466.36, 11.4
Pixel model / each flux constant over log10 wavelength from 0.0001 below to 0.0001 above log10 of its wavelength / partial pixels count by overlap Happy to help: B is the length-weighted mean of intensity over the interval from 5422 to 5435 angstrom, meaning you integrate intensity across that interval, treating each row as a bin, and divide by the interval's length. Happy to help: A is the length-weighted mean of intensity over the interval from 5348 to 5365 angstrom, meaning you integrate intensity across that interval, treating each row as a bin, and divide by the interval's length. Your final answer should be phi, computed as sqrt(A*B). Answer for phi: 11.9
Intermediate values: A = 11.9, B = 12.0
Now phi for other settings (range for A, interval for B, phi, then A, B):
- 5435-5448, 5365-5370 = 12.2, 12.6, 11.9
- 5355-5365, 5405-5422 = 11.4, 11.3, 11.4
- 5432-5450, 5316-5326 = 12.2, 12.3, 12.1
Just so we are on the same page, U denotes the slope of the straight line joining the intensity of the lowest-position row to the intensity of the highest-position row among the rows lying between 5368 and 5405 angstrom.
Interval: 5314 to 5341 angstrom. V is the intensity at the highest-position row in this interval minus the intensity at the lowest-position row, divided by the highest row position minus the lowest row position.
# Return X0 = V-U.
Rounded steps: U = 0.01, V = -0.13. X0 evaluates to -0.134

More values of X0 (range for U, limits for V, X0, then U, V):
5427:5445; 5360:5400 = -0.105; 0.13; 0.02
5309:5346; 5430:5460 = -0.026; 0.00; -0.03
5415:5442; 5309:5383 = -0.081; 0.08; 0.00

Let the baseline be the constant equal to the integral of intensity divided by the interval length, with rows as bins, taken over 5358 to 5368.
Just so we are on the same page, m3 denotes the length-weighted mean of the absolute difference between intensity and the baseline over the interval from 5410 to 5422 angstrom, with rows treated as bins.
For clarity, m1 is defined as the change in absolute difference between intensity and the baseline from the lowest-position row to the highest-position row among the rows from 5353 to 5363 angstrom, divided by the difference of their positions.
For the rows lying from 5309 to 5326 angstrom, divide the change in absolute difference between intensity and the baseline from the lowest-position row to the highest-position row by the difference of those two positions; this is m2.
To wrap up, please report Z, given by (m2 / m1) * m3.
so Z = -8.1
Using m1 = 0.00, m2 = -0.01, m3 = 0.6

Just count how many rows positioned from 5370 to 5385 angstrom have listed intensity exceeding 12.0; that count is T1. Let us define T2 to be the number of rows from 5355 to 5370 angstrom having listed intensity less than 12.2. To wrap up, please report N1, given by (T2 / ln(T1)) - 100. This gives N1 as -95.4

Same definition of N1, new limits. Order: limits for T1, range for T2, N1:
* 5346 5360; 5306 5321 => -97.8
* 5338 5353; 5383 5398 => -97.1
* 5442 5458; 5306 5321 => -95.7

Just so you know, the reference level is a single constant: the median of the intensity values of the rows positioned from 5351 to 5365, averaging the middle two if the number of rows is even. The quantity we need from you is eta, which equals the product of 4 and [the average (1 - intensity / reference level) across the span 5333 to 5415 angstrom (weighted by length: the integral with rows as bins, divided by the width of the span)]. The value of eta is -0.04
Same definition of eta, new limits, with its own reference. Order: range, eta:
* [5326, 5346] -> 0.14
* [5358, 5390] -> -0.08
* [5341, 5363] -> -0.14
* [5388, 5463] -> -0.11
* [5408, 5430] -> -0.08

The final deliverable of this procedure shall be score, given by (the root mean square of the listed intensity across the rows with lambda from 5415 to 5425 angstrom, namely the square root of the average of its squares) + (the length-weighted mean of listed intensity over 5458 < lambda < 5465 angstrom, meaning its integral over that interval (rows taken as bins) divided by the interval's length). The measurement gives 23.5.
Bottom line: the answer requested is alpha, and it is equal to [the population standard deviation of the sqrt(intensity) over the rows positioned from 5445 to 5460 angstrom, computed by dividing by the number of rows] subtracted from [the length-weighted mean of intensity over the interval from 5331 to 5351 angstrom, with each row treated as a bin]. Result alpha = 11.5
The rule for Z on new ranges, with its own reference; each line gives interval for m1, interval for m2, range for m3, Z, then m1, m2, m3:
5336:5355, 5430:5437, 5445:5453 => 12.6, 0.02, 0.28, 1.1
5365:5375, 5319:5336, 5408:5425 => 0.3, -0.13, -0.06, 0.7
